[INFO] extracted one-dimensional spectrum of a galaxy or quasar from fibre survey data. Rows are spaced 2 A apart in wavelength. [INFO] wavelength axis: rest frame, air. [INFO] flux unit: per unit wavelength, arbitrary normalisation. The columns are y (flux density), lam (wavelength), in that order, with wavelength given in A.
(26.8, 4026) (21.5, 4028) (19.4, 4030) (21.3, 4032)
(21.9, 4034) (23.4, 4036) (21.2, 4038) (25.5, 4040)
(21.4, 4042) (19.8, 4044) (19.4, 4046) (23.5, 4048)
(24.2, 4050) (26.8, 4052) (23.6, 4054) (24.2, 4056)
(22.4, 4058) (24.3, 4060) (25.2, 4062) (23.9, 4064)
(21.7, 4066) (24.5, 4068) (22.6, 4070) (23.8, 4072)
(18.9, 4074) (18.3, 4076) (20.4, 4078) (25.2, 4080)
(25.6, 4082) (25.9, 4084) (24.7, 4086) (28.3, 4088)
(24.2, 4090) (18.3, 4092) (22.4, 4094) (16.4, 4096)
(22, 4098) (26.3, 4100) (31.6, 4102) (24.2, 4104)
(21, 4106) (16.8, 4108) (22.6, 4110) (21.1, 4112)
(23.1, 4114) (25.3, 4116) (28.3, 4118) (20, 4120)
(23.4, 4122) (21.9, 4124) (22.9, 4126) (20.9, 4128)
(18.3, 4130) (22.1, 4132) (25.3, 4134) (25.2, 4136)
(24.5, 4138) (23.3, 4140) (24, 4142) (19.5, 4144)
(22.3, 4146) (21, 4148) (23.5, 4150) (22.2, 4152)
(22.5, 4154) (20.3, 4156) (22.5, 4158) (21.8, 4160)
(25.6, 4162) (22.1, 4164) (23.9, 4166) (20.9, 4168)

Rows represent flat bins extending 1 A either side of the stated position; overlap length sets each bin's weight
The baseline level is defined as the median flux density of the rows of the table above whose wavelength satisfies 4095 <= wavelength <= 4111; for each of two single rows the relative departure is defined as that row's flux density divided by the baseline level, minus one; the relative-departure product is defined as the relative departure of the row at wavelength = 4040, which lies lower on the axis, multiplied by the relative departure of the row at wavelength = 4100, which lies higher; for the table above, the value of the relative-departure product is 0.026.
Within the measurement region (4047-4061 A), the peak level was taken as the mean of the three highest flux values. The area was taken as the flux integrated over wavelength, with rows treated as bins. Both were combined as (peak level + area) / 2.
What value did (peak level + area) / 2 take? 182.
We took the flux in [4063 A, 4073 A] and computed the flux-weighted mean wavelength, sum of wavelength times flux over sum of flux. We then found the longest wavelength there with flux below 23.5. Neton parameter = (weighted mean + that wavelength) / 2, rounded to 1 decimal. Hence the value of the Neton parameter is 4069.0 A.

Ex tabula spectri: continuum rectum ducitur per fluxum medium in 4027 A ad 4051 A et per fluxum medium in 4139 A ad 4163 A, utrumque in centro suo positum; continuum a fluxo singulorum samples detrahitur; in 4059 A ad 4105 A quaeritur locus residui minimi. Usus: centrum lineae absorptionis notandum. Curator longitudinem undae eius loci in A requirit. 4096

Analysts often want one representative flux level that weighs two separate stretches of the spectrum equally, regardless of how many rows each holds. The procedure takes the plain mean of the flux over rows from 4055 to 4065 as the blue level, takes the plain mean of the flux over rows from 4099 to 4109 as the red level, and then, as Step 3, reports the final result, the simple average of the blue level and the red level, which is 24.0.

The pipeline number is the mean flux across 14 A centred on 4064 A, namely 23.5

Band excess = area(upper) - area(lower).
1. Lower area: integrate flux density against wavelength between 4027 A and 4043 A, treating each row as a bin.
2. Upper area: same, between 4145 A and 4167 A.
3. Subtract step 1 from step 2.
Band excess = 144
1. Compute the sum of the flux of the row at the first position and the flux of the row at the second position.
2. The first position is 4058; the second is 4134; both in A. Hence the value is 47.7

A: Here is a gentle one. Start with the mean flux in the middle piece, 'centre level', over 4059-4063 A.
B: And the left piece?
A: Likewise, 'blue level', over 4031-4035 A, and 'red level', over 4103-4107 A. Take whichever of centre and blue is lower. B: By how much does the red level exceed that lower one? 1.0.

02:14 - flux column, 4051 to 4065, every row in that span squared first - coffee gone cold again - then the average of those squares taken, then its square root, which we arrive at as 24.4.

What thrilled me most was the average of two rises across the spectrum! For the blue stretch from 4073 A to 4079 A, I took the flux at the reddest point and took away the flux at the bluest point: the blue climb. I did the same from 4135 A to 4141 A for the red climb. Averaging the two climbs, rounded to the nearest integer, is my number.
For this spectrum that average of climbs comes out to 0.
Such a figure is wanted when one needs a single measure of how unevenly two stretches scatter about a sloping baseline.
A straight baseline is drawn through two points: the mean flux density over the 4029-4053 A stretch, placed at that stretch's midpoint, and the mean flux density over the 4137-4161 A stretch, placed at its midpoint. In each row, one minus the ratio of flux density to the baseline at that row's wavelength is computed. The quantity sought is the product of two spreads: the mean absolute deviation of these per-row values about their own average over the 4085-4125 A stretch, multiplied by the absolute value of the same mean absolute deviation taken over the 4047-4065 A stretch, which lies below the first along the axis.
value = 0.005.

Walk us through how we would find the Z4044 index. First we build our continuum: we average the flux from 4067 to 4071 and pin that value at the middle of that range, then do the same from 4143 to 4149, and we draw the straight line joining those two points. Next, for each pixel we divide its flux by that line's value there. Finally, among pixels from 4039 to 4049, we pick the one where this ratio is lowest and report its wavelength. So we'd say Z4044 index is 4046 A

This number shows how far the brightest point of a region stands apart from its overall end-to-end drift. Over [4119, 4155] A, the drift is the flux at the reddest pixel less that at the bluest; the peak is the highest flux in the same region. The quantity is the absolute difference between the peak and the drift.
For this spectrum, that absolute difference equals 23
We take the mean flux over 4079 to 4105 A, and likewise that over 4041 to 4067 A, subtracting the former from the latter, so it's -1.1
